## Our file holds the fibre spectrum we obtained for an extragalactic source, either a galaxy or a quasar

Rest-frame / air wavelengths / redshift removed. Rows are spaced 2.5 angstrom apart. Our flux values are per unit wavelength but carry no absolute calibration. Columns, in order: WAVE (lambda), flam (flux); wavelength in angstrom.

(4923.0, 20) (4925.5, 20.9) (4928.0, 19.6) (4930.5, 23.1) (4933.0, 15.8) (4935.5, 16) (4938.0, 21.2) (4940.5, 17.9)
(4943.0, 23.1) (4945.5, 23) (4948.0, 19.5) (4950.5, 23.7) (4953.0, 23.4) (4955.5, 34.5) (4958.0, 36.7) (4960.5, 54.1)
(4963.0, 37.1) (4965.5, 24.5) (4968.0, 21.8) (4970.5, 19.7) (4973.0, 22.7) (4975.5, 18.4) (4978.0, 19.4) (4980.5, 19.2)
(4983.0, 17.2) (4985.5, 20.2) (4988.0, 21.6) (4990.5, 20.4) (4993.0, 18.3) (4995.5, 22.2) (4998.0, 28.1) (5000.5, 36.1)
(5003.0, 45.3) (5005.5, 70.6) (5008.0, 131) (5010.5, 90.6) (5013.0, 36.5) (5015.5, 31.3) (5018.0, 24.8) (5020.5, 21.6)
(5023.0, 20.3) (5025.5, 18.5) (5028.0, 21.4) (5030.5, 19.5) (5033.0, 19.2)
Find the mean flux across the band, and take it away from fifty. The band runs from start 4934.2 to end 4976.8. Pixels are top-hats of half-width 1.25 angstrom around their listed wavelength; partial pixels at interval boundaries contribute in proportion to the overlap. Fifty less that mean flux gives 24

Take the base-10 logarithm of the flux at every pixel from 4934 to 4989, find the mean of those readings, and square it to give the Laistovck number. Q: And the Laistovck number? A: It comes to 1.9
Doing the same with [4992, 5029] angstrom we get 2.3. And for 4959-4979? 2.0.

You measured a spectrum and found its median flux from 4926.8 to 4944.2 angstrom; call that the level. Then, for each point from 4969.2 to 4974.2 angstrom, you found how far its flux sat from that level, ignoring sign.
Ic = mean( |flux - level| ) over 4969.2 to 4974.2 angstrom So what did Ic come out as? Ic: 1.6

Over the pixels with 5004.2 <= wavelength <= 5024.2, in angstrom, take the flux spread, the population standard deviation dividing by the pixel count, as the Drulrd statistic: 38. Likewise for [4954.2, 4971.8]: 11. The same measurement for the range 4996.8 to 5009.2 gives 37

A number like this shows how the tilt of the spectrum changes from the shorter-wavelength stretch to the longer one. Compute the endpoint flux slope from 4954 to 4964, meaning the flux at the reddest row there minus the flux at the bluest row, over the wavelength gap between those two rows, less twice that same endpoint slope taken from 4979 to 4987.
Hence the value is -0.1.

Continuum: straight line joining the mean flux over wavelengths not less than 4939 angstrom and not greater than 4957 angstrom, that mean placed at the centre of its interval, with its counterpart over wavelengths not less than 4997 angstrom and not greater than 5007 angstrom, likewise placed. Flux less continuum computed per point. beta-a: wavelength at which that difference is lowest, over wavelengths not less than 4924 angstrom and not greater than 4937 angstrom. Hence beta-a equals 4935.5 angstrom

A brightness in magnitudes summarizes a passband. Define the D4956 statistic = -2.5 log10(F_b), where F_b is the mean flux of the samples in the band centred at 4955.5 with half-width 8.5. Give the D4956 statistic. -3.79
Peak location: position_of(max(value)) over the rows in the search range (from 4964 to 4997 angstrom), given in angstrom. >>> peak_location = 4965.5 angstrom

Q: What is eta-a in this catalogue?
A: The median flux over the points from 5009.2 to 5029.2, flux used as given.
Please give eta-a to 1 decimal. 23.2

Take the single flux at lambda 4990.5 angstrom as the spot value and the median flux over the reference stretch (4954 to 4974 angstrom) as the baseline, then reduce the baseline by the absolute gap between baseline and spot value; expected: 20.4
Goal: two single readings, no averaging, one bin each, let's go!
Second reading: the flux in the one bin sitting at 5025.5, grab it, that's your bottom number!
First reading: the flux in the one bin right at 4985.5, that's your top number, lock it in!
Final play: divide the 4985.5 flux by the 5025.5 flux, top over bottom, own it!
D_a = 1.1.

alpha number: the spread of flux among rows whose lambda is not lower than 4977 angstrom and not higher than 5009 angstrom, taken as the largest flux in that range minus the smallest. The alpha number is 114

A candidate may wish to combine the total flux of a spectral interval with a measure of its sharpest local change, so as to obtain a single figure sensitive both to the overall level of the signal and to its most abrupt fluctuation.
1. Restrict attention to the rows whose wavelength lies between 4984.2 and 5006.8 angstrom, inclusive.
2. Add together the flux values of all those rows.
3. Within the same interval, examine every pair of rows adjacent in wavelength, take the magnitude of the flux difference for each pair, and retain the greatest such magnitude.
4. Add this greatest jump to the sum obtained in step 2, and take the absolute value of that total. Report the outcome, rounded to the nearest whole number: 308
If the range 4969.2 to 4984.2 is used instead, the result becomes 121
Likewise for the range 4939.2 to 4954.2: 136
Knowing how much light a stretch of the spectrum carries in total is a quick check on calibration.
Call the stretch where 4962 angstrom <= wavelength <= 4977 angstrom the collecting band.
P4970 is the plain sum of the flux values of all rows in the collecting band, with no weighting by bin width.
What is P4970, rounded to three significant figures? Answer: 144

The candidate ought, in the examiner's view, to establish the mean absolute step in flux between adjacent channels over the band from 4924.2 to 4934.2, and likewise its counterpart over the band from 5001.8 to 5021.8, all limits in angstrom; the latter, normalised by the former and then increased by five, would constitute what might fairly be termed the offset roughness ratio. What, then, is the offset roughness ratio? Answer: 11.9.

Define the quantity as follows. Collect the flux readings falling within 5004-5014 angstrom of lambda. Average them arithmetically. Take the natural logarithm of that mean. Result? 4.4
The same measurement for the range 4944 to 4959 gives 3.3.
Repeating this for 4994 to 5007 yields 3.7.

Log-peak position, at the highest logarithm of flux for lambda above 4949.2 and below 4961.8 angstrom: 4960.5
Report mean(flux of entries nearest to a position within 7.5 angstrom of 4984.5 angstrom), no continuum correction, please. 20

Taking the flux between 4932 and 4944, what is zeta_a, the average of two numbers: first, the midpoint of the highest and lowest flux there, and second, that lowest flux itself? 17.6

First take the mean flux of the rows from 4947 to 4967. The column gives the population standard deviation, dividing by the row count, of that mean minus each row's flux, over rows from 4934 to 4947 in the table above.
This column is 2.8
